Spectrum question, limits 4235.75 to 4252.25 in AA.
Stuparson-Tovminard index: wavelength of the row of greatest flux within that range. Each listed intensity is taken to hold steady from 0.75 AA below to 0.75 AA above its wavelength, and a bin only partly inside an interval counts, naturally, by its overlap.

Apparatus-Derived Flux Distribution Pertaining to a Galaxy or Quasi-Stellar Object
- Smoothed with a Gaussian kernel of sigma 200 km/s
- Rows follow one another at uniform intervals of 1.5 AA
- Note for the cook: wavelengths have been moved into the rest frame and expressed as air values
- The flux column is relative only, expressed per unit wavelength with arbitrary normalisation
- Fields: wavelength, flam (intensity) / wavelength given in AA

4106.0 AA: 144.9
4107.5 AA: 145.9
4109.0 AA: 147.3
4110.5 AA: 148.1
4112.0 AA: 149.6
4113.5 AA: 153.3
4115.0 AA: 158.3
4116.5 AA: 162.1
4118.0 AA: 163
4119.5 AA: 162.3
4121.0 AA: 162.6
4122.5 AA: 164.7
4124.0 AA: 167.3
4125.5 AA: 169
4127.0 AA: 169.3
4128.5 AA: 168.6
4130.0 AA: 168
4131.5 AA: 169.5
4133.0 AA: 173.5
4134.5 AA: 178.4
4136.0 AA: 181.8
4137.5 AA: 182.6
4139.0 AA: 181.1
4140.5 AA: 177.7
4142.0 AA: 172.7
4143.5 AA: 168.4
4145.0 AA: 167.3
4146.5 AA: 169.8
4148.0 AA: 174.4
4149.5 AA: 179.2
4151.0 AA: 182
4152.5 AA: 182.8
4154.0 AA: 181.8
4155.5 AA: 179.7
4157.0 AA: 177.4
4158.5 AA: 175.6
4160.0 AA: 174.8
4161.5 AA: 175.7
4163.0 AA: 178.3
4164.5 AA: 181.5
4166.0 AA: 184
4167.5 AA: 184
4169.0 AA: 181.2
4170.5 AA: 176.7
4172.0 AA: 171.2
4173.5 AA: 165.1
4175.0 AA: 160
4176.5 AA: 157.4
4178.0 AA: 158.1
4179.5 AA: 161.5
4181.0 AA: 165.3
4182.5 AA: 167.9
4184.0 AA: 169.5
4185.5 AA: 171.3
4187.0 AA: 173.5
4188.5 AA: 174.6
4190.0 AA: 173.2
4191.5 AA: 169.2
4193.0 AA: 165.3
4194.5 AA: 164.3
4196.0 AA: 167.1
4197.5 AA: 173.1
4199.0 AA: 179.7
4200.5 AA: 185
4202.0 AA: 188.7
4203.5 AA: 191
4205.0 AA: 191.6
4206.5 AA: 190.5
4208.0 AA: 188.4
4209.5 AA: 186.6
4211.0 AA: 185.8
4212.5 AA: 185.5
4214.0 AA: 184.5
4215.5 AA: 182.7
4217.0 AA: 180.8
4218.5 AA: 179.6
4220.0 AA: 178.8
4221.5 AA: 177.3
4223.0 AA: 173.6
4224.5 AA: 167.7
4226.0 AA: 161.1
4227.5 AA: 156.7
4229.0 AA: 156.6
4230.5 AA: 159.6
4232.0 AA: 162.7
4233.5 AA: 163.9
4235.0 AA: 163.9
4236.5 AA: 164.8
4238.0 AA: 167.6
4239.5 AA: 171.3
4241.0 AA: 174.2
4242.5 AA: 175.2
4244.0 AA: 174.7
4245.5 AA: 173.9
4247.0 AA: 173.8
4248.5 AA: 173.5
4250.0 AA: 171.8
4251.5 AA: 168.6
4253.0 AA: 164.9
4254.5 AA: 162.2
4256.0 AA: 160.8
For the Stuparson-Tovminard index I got 4242.5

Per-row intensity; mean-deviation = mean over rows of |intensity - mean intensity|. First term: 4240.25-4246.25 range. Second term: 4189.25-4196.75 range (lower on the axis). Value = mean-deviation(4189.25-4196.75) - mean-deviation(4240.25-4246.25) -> 2.3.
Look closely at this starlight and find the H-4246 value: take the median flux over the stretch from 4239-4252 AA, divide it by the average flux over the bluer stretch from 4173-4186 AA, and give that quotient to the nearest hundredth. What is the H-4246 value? 1.06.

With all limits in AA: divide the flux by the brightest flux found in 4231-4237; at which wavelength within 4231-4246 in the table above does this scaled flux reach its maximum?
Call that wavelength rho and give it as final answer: 4242.5 AA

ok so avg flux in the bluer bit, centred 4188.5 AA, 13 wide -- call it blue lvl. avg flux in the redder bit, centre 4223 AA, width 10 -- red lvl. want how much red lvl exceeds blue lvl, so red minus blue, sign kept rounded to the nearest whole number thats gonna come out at 1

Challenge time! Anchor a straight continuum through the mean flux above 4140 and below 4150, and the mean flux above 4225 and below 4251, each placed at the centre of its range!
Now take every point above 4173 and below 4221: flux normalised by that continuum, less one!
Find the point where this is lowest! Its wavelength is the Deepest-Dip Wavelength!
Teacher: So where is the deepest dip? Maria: 4176.5 AA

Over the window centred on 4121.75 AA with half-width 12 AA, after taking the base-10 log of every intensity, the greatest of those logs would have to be 2.24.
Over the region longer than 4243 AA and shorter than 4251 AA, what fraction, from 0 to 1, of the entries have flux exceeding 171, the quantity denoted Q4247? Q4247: 1.00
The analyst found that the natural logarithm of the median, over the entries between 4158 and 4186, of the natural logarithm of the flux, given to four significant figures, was 1.638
